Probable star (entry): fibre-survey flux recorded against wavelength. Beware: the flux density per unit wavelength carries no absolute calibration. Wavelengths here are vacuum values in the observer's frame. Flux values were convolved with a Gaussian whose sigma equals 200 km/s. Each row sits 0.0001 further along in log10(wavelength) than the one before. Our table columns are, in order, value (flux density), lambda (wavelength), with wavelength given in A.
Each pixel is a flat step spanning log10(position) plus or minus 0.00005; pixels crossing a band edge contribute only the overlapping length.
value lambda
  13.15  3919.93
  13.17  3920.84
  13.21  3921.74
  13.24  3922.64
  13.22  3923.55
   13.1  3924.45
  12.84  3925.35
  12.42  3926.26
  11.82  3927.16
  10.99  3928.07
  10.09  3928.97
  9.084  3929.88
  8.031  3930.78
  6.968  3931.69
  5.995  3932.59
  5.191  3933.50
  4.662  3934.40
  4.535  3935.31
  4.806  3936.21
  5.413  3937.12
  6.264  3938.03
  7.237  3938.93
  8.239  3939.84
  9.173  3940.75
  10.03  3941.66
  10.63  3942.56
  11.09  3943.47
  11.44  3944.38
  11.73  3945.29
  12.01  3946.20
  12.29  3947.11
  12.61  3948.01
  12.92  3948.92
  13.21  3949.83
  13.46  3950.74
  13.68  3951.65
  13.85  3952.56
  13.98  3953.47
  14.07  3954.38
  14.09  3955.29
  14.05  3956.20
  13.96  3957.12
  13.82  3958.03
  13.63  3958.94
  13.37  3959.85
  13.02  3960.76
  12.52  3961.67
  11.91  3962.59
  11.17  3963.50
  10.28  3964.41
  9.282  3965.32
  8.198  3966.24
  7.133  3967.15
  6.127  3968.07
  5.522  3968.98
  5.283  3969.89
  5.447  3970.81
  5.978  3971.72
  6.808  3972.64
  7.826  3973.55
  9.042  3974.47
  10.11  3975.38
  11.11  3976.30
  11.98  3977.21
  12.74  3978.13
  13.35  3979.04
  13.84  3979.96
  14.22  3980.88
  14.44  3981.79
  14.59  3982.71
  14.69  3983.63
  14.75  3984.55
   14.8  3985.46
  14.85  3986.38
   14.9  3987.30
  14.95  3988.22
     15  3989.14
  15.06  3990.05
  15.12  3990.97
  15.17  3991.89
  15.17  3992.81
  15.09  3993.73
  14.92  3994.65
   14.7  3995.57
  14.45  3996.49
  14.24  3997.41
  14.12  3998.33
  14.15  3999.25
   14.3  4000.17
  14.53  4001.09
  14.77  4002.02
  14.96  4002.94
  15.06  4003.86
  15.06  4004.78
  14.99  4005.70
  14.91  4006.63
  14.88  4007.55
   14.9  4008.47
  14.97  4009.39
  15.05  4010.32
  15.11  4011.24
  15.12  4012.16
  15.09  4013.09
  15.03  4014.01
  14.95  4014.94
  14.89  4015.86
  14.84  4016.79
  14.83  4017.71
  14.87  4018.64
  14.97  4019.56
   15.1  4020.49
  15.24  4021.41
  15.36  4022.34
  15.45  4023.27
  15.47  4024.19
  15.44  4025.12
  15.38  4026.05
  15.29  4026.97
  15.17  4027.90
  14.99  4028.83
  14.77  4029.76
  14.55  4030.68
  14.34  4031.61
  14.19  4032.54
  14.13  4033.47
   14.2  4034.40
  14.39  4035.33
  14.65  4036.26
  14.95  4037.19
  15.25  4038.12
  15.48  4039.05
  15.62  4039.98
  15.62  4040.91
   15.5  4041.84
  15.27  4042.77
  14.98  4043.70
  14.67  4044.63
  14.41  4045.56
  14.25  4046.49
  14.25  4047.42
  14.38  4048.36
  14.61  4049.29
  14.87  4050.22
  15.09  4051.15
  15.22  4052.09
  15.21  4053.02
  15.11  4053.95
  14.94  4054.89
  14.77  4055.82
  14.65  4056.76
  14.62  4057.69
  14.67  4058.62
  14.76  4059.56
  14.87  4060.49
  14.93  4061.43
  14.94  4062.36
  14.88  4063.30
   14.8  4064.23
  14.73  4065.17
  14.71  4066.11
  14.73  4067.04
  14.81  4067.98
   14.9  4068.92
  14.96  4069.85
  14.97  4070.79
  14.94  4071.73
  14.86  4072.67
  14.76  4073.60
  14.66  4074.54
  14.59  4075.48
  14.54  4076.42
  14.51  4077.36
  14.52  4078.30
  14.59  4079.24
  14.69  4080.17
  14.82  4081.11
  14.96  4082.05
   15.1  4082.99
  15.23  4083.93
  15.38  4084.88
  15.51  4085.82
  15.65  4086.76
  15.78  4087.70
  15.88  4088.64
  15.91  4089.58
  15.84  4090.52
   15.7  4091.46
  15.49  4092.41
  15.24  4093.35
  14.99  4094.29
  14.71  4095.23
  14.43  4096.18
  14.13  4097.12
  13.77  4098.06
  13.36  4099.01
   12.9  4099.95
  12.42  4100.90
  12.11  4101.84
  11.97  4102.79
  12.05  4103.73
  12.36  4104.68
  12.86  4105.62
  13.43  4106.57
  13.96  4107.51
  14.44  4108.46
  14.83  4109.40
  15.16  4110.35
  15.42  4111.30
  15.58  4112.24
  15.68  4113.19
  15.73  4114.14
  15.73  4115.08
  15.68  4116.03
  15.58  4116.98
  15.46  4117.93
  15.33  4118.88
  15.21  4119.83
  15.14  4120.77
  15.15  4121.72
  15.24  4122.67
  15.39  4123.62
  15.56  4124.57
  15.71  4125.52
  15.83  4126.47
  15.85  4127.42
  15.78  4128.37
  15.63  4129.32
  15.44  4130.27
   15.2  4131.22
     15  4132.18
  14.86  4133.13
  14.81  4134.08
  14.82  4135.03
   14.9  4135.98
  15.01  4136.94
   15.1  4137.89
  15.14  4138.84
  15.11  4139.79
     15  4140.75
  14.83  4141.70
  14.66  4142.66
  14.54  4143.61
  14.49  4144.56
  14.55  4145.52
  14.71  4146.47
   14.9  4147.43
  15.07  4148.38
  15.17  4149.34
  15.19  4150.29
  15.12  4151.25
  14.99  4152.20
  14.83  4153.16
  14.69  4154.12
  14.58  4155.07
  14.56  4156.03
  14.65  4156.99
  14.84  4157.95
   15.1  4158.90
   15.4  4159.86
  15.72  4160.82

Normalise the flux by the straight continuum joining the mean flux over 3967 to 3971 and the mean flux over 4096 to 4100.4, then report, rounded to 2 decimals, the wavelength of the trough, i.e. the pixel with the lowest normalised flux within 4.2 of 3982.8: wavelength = 3979.04 A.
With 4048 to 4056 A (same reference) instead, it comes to 4055.82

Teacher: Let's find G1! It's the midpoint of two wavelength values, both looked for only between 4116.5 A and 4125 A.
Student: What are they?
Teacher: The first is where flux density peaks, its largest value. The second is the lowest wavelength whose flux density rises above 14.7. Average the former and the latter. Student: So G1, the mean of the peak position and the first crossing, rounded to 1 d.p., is 4117.0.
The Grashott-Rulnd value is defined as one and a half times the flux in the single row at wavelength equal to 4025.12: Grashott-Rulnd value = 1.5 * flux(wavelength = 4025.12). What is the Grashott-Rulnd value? 23.2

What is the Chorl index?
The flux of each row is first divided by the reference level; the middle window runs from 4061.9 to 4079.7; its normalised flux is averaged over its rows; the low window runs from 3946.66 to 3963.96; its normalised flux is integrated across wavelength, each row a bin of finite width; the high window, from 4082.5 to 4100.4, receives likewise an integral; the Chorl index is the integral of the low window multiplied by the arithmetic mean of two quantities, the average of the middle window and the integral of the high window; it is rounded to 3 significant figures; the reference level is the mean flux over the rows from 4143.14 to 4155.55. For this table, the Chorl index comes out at 147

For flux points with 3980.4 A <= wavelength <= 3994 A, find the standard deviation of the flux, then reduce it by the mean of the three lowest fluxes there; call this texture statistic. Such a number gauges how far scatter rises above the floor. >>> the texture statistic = -14.1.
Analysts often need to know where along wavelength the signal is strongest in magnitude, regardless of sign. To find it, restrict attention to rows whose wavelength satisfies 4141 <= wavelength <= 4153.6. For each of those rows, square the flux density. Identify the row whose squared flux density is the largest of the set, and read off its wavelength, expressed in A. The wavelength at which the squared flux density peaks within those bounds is 4150.29 A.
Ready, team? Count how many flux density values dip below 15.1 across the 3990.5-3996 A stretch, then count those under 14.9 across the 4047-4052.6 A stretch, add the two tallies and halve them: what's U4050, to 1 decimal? 3.5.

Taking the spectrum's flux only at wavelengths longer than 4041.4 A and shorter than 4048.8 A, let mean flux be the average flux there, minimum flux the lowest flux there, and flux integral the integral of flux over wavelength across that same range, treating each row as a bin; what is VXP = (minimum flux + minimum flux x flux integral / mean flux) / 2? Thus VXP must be 60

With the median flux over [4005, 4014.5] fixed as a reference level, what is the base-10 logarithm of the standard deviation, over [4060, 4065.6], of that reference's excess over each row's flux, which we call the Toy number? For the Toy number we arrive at -1.1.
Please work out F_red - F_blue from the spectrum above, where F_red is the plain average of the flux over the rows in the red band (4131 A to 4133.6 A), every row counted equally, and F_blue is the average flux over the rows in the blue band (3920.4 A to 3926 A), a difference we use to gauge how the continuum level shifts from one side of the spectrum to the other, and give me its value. 1.9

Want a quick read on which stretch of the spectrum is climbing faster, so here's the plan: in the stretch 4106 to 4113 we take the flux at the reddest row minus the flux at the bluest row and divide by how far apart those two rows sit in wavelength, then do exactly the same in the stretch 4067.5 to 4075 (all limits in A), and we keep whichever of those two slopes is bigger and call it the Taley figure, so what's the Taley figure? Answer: 0.38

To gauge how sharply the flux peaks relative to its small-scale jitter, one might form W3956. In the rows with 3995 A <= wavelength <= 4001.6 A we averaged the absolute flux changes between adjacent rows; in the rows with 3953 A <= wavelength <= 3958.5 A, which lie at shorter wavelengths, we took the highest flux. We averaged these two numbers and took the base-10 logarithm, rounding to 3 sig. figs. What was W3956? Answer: 0.853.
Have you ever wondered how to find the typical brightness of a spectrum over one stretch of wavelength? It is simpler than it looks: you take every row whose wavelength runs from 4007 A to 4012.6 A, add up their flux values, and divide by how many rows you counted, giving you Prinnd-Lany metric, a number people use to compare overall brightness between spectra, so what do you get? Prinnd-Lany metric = 15.0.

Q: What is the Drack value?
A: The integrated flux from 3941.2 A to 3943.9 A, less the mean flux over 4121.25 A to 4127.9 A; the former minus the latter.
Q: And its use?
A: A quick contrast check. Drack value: 13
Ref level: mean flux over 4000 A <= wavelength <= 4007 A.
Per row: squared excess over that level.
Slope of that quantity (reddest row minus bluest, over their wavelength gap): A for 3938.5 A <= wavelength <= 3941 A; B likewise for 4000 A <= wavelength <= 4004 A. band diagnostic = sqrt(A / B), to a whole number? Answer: 15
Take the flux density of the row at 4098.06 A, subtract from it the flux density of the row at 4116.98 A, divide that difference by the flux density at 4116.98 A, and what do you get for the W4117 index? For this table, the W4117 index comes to -0.12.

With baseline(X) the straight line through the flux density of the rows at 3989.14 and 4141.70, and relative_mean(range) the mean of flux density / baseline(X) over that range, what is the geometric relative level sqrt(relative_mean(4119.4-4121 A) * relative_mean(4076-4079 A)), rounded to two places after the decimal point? 1.00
